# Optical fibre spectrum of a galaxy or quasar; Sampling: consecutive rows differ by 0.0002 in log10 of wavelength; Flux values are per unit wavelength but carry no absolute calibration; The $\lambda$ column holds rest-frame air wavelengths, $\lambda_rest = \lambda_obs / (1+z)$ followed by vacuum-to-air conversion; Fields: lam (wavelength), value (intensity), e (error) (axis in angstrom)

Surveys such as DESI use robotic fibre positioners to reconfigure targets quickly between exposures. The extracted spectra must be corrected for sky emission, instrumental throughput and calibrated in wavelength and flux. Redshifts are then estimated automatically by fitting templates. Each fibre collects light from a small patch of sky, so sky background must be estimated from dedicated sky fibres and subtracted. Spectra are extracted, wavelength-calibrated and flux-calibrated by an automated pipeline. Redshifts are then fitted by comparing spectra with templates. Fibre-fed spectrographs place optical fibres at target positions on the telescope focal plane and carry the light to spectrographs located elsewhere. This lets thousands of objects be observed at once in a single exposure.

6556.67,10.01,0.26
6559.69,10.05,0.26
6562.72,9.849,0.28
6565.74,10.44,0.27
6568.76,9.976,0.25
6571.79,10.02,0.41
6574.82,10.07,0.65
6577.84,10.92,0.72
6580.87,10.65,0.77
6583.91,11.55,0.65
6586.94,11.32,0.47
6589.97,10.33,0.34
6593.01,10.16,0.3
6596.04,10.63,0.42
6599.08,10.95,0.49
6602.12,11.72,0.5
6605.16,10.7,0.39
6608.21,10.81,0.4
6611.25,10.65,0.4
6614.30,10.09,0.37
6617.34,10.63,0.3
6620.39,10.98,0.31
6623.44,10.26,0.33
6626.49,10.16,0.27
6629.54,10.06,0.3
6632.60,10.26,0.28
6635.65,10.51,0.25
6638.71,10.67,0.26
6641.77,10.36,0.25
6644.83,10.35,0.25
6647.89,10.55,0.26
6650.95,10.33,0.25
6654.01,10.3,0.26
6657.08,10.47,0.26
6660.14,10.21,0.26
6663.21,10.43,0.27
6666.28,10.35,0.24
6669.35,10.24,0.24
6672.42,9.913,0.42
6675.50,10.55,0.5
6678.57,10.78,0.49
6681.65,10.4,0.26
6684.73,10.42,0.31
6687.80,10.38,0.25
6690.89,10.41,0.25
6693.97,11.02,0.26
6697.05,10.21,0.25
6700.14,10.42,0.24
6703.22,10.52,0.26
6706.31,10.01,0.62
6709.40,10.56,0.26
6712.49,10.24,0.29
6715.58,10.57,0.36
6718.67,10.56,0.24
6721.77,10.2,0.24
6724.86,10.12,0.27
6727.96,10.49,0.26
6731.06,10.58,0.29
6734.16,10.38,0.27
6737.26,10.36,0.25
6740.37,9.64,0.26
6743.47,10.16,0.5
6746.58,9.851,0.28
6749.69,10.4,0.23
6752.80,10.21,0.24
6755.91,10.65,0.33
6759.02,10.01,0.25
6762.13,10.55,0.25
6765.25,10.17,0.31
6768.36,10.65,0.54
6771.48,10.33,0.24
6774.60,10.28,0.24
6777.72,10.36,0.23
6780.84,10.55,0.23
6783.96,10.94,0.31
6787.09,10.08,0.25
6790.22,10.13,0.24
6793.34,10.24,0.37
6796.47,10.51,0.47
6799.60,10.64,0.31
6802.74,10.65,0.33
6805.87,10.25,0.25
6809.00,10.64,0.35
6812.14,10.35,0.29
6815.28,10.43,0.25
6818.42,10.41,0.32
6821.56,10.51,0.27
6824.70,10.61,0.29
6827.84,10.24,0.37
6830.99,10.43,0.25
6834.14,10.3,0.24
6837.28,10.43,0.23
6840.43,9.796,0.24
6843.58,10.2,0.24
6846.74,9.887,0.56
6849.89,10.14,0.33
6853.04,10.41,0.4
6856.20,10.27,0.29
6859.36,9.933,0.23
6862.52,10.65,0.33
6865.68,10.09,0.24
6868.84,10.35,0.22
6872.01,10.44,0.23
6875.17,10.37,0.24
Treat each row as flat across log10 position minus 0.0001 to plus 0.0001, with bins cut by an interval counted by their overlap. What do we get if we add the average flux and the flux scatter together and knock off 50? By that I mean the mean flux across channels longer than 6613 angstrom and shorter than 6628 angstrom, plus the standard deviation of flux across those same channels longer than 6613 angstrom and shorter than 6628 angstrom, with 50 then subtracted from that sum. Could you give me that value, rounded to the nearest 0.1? -39.2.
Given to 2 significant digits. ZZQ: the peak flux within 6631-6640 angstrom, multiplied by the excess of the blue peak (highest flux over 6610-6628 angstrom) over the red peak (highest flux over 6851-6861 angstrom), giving 6.1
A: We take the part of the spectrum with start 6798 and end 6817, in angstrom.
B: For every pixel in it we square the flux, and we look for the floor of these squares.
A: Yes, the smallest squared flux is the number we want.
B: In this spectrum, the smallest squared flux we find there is 105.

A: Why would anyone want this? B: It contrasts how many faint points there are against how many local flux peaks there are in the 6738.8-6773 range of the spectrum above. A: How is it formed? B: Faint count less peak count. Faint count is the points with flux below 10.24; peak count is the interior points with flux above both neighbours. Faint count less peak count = 1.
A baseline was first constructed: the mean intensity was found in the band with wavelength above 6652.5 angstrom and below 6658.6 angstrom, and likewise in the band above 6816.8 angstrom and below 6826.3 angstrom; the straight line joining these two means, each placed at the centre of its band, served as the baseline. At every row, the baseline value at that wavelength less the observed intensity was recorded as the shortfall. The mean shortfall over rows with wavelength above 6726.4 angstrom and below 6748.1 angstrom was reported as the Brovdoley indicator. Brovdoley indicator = 0.24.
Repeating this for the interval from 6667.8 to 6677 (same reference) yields 0.16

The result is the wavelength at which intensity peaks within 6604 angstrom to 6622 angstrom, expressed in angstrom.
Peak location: 6620.39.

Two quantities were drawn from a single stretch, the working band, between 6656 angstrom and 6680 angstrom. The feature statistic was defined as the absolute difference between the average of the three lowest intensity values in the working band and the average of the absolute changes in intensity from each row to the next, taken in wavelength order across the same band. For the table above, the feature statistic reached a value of 9.85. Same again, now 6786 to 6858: 9.70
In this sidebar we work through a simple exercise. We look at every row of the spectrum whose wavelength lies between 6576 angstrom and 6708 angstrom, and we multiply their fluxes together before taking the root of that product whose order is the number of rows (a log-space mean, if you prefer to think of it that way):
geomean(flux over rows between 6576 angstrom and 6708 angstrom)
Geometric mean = 10.52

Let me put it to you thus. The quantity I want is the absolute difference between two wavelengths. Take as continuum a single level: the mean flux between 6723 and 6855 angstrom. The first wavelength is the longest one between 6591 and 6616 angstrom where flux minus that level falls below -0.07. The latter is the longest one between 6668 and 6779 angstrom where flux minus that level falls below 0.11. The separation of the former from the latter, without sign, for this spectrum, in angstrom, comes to 163.4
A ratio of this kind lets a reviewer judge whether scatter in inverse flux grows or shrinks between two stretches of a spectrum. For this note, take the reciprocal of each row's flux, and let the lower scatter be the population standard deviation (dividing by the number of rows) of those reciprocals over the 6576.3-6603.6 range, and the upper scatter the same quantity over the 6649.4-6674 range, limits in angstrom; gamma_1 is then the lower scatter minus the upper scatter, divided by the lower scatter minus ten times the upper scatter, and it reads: -0.24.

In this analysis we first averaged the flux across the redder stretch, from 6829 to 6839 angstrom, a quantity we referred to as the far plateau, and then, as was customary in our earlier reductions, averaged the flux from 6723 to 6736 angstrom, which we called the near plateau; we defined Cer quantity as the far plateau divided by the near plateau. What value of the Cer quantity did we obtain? 1.00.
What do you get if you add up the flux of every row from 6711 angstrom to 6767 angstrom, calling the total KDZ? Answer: 185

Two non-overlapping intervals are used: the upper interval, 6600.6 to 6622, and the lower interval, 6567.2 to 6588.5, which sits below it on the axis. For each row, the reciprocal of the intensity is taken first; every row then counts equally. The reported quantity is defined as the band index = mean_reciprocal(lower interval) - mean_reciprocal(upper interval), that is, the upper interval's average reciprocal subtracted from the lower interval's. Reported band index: 0.0015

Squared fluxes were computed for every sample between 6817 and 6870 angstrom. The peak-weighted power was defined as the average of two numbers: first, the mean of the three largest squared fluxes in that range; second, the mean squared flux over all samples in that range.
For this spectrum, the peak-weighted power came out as 109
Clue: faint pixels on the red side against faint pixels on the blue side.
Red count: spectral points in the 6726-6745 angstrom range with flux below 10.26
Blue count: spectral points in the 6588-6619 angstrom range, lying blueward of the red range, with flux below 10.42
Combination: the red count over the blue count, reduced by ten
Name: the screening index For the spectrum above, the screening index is -9.3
